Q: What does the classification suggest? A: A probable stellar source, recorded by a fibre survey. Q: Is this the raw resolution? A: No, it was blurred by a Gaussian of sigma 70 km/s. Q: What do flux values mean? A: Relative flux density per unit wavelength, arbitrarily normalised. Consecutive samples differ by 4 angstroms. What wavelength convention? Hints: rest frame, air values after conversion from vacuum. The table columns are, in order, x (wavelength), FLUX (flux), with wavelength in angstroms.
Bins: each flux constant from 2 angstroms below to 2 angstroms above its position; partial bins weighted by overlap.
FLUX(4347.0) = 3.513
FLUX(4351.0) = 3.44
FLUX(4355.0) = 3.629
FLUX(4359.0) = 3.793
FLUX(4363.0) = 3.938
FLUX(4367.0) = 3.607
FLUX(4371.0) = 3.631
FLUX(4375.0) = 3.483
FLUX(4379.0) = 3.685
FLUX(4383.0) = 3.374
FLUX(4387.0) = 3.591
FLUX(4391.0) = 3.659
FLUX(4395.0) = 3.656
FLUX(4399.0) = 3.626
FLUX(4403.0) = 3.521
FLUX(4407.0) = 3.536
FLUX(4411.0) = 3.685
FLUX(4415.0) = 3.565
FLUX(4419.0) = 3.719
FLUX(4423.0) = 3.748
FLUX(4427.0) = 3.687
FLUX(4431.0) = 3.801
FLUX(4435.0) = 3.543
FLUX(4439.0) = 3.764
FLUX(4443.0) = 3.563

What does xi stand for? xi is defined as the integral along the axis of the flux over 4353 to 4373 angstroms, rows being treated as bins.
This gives 74.4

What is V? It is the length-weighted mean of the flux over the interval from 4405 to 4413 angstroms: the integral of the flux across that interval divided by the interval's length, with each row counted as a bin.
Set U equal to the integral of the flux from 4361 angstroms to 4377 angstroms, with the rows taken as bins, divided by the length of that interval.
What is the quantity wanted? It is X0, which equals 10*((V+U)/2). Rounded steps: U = 3.66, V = 3.61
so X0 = 36.4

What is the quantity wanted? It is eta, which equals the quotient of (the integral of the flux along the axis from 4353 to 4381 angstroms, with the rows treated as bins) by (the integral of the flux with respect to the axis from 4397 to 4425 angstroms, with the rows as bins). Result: 1.0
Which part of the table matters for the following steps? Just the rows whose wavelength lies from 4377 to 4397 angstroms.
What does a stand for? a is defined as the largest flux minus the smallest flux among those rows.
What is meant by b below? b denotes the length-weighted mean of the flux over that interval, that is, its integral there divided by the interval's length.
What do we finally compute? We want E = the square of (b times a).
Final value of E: 1.2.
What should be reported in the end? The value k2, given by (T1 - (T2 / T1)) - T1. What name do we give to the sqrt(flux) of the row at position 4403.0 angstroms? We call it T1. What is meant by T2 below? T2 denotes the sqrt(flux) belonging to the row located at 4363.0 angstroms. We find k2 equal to -1.06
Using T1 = 1.88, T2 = 1.98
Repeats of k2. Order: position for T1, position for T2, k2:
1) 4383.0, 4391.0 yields -1.04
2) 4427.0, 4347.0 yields -0.98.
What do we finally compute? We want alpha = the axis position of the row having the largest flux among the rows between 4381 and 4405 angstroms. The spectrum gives 4391.0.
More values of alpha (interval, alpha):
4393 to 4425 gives 4423.0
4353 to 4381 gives 4363.0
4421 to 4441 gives 4431.0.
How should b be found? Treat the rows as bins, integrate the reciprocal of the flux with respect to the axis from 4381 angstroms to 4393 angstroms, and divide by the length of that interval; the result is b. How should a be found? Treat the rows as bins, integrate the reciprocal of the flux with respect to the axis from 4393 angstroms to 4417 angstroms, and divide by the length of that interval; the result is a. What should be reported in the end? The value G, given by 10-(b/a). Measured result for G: 8.98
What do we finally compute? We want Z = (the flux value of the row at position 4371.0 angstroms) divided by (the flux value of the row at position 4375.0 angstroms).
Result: 1.04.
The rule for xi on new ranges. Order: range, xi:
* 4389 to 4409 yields 72.0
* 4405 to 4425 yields 73.0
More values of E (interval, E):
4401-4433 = 1.0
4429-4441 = 0.9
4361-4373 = 1.5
